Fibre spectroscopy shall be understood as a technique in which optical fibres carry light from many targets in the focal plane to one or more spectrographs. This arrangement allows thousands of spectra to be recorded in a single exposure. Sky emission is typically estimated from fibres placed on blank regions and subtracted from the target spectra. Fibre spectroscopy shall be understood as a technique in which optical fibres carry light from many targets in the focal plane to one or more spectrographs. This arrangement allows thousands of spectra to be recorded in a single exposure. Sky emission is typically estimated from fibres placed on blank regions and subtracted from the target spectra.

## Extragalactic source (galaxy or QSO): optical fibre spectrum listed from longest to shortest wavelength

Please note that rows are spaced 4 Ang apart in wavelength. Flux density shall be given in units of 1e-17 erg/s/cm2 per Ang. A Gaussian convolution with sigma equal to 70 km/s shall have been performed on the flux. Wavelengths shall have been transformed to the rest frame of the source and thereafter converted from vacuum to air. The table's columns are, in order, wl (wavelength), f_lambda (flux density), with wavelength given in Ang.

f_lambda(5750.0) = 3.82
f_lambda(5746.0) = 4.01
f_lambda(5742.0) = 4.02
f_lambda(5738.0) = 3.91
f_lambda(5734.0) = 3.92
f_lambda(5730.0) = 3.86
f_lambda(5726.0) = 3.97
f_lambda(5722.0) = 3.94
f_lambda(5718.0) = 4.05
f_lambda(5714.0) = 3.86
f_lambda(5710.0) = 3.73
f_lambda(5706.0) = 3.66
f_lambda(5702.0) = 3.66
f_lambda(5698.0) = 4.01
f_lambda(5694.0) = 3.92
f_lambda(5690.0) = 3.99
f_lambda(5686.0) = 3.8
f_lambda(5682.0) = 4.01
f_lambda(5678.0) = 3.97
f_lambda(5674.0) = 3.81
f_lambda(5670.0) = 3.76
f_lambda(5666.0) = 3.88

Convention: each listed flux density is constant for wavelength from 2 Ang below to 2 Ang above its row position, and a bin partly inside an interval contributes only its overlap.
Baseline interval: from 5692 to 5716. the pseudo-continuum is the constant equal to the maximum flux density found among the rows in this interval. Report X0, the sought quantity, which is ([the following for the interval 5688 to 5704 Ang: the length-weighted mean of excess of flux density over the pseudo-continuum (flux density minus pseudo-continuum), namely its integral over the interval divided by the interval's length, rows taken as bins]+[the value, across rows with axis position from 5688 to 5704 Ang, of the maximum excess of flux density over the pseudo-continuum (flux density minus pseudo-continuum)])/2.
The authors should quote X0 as -0.06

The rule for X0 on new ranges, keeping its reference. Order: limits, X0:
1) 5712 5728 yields -0.01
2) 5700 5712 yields -0.30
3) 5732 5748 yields -0.02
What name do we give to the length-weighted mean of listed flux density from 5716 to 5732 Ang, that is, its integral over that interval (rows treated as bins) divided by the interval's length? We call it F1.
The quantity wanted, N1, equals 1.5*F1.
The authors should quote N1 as 5.93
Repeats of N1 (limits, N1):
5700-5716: 5.59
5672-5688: 5.85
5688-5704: 5.84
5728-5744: 5.89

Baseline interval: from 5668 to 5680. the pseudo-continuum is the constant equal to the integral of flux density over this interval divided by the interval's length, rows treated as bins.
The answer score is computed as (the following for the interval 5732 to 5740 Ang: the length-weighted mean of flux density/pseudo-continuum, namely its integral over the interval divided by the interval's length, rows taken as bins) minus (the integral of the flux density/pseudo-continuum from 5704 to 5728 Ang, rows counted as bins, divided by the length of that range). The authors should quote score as 0.012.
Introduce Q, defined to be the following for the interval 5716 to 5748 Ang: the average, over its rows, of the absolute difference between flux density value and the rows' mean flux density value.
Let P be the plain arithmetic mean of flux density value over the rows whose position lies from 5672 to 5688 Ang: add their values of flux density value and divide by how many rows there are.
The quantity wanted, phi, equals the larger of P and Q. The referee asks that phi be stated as 3.90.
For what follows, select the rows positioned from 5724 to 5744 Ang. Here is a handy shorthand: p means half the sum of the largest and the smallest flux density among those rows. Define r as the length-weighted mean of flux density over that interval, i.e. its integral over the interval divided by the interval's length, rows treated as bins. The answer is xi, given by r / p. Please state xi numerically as 1.00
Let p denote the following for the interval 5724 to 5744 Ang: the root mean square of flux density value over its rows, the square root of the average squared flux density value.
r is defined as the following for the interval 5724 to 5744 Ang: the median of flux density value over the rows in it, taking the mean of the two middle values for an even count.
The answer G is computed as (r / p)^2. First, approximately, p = 3.94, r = 3.92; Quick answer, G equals 0.99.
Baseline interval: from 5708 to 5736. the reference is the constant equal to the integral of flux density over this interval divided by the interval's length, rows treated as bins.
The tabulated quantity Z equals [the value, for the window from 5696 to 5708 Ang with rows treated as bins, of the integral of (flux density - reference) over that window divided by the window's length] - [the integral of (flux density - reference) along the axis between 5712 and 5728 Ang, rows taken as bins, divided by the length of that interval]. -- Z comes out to -0.18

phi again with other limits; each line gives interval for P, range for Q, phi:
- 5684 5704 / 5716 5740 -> 3.88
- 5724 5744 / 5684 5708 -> 3.94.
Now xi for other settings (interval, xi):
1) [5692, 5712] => 0.99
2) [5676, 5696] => 1.01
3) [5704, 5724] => 1.00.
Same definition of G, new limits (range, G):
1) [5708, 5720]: 0.99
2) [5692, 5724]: 1.02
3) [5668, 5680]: 0.98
